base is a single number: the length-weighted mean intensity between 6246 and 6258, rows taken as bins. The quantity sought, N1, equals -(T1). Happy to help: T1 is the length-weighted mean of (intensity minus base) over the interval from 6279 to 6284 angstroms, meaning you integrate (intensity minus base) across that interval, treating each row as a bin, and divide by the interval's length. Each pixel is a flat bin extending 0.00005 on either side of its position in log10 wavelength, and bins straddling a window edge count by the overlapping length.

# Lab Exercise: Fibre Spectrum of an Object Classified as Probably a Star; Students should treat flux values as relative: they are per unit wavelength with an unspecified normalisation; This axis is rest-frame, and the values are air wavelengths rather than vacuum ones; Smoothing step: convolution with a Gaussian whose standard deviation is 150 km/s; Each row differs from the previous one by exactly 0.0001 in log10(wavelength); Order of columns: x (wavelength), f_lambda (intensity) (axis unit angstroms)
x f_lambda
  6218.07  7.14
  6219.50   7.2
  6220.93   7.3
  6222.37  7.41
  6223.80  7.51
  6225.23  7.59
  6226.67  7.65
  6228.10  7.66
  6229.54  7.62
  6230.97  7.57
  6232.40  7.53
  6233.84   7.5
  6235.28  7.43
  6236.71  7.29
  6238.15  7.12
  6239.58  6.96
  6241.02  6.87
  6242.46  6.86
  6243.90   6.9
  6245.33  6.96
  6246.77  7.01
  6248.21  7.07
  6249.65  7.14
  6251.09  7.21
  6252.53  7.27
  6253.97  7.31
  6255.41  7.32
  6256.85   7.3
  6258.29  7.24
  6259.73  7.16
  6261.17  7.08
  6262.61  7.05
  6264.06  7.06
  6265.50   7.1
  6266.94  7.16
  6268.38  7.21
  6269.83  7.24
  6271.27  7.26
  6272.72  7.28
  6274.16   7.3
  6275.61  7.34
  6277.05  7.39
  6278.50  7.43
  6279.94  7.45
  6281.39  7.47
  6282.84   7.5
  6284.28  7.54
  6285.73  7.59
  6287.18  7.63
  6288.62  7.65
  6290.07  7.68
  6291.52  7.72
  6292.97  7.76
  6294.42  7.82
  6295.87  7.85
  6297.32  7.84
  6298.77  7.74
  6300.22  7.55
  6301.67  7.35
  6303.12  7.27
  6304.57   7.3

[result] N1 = -0.28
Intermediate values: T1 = 0.28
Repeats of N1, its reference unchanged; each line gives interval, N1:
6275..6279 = -0.18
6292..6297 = -0.61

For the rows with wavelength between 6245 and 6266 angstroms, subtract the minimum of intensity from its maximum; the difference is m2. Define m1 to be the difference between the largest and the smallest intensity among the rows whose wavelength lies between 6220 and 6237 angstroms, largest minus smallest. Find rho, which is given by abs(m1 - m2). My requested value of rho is 0.01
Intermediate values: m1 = 0.37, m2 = 0.36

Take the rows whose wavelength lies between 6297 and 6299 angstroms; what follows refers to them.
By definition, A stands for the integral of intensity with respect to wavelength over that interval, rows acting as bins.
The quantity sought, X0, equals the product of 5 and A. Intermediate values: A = 15.6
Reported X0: 78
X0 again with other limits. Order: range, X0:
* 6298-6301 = 115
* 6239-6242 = 103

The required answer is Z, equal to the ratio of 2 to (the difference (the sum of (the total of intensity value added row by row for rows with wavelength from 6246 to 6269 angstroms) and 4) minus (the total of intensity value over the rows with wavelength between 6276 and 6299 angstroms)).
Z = -0.59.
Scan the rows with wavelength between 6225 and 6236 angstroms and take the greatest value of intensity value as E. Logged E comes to 7.66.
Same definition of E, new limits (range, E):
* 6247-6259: 7.32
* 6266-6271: 7.24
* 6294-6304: 7.85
